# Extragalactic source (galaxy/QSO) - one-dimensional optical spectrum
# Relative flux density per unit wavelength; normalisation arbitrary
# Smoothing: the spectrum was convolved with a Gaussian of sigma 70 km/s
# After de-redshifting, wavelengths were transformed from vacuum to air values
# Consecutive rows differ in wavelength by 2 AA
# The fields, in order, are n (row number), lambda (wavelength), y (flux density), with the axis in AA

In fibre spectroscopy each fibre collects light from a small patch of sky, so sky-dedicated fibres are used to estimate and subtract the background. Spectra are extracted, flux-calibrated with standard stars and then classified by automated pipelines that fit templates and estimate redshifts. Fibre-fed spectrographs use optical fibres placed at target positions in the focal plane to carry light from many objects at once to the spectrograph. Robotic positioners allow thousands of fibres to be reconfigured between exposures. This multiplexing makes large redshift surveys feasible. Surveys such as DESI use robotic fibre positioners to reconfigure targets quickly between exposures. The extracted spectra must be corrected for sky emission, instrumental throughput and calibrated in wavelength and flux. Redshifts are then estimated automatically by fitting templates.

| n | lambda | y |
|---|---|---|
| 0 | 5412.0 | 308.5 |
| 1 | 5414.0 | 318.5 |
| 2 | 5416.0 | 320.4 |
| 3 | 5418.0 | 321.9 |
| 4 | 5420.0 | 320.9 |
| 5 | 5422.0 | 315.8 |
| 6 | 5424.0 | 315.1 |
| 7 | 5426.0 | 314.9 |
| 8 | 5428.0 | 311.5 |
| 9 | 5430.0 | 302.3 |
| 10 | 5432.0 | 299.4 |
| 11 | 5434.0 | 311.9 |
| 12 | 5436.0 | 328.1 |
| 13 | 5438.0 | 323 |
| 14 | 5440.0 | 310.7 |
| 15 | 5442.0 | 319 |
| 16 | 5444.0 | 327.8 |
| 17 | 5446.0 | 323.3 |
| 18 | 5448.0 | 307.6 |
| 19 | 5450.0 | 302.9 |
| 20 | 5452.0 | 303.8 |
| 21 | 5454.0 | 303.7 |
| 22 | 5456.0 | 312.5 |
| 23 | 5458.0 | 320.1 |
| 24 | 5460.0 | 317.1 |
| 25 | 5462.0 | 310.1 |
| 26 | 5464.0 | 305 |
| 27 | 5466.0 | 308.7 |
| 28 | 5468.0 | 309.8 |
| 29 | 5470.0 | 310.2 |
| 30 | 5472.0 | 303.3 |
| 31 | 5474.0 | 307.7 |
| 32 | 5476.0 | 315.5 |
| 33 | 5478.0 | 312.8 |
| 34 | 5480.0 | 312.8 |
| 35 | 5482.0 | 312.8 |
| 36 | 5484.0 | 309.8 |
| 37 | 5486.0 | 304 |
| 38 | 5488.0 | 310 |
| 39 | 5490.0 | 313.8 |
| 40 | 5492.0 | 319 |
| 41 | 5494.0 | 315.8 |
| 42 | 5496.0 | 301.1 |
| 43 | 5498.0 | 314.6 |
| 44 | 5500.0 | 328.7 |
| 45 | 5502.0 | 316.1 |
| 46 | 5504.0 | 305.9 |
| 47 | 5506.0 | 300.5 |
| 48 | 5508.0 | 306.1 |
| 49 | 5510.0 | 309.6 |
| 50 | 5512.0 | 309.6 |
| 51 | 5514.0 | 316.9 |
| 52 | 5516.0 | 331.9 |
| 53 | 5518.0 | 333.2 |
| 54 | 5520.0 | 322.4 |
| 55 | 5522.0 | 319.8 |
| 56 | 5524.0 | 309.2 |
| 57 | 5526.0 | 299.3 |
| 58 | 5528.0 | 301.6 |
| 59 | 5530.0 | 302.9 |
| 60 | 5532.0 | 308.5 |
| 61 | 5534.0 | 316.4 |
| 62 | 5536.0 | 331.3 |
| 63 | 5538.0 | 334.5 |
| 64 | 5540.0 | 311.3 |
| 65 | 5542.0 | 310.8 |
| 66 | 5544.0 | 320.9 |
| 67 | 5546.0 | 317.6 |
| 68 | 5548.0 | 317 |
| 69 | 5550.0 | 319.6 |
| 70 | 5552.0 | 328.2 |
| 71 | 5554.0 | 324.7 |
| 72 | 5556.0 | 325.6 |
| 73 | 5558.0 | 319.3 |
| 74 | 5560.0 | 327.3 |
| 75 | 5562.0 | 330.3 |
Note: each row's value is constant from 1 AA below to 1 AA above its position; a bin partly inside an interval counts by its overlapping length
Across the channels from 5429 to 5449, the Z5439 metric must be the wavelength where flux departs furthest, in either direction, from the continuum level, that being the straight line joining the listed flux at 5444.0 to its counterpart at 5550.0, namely 5432.0 AA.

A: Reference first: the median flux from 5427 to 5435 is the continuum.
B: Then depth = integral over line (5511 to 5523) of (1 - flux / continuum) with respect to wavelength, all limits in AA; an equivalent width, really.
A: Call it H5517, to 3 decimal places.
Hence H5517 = -0.602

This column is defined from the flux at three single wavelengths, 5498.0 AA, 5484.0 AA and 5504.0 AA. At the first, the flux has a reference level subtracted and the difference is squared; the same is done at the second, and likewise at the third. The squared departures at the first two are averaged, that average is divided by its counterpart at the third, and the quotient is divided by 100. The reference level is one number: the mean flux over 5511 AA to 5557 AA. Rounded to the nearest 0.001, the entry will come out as 0.003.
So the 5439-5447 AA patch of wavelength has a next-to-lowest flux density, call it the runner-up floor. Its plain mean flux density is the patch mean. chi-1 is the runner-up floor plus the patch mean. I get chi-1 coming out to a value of 639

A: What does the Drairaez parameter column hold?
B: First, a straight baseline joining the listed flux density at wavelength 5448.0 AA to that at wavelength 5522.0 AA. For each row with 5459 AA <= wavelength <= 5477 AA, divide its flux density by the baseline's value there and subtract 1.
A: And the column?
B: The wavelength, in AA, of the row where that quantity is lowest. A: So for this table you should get 5472.0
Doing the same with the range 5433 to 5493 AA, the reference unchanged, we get 5486.0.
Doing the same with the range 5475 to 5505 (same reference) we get 5496.0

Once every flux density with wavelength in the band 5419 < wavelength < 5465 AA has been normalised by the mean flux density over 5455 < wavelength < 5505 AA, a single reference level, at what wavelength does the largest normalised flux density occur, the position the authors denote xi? 5436.0 AA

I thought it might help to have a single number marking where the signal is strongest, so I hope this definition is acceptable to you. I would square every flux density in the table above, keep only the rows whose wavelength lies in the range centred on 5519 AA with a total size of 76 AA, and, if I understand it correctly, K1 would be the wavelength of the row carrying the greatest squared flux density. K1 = 5538.0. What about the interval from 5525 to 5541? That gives 5538.0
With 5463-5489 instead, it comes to 5476.0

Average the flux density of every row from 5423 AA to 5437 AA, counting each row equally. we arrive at 312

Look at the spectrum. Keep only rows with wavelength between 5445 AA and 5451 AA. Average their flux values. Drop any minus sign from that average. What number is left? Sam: 311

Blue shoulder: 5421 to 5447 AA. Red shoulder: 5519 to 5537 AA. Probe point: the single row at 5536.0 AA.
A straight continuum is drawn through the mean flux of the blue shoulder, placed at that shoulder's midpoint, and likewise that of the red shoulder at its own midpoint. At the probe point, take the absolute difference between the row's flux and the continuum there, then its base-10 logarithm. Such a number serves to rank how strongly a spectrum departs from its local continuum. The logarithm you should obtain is 1.3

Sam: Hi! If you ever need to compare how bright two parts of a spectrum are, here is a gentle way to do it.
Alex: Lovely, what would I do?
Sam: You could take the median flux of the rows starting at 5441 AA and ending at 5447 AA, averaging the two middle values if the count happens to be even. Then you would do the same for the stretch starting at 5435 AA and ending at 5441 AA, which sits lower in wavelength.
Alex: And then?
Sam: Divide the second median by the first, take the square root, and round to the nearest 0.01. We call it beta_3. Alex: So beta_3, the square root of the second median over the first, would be 1.00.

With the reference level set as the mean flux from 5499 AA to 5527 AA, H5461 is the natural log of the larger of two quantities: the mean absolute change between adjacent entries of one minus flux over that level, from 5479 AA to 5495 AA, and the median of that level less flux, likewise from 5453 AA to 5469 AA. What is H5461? 1.61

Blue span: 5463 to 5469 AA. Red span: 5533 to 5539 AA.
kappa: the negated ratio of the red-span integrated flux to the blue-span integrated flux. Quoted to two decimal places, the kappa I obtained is -1.06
